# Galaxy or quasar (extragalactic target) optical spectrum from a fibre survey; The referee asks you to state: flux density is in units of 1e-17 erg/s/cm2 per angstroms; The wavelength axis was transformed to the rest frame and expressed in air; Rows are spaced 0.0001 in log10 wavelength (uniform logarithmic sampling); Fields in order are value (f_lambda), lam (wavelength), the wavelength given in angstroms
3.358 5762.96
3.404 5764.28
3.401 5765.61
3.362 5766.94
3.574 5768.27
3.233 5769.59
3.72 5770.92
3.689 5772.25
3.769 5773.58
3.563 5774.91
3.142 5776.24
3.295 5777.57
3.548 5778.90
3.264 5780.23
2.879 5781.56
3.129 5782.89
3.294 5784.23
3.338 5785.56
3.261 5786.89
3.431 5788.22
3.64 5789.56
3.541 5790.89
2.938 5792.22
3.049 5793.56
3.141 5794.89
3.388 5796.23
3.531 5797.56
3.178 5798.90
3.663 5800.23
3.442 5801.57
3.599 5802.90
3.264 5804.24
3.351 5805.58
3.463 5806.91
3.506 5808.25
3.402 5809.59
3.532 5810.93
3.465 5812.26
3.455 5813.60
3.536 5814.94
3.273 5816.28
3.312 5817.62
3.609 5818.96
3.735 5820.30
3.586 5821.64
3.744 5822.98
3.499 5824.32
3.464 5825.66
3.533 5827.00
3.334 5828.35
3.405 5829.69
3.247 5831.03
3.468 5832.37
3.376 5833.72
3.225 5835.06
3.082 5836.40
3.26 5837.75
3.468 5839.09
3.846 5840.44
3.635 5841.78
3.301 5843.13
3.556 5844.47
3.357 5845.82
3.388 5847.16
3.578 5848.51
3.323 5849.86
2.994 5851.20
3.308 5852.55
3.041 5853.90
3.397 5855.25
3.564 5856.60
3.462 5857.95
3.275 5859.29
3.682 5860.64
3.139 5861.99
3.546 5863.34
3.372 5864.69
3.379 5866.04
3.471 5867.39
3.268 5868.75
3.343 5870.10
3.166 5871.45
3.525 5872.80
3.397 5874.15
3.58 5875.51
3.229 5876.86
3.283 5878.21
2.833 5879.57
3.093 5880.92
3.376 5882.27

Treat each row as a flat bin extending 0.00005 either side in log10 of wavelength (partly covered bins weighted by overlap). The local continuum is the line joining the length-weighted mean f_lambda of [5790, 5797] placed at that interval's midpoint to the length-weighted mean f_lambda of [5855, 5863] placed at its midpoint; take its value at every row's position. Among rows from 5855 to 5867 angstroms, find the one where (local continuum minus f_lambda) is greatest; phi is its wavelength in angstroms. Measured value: 5861.99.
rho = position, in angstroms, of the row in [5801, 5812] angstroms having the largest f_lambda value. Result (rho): 5802.90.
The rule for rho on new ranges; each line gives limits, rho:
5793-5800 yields 5797.56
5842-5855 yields 5848.51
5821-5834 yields 5822.98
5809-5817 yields 5814.94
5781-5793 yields 5789.56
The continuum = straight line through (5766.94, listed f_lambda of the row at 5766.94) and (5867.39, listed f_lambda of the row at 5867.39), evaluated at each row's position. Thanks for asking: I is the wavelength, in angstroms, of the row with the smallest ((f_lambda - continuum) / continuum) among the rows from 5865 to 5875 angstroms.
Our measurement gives 5871.45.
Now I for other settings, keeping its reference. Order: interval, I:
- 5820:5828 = 5825.66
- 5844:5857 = 5851.20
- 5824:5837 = 5836.40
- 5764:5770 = 5769.59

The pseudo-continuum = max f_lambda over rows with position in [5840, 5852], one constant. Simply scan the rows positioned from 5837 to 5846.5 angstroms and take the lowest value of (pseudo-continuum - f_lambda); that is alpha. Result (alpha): 0.00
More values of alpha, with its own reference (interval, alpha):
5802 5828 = 0.10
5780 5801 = 0.18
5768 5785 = 0.08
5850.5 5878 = 0.16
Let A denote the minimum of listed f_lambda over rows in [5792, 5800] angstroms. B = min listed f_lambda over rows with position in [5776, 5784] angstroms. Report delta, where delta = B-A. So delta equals -0.06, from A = 2.938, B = 2.879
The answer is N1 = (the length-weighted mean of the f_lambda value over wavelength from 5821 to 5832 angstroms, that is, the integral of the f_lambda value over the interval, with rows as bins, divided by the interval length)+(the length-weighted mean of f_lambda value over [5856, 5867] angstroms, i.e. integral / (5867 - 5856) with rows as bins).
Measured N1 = 6.91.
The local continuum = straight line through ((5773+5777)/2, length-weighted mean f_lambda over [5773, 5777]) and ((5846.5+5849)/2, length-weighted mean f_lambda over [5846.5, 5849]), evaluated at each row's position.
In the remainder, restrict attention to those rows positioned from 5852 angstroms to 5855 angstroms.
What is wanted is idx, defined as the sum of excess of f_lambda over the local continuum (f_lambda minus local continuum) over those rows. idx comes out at -0.6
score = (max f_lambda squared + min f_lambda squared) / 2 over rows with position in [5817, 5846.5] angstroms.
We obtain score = 12.1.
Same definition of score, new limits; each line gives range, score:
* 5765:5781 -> 12.0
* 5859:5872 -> 11.7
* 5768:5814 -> 11.2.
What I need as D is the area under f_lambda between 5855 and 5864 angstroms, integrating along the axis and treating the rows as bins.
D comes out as 31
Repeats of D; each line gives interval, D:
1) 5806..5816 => 35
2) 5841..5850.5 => 33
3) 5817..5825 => 29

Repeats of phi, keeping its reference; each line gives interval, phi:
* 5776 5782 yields 5781.56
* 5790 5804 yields 5792.22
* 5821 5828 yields 5825.66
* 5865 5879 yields 5871.45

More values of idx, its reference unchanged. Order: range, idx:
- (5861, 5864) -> -0.3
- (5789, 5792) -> 0.2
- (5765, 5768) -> -0.2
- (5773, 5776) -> 0.4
